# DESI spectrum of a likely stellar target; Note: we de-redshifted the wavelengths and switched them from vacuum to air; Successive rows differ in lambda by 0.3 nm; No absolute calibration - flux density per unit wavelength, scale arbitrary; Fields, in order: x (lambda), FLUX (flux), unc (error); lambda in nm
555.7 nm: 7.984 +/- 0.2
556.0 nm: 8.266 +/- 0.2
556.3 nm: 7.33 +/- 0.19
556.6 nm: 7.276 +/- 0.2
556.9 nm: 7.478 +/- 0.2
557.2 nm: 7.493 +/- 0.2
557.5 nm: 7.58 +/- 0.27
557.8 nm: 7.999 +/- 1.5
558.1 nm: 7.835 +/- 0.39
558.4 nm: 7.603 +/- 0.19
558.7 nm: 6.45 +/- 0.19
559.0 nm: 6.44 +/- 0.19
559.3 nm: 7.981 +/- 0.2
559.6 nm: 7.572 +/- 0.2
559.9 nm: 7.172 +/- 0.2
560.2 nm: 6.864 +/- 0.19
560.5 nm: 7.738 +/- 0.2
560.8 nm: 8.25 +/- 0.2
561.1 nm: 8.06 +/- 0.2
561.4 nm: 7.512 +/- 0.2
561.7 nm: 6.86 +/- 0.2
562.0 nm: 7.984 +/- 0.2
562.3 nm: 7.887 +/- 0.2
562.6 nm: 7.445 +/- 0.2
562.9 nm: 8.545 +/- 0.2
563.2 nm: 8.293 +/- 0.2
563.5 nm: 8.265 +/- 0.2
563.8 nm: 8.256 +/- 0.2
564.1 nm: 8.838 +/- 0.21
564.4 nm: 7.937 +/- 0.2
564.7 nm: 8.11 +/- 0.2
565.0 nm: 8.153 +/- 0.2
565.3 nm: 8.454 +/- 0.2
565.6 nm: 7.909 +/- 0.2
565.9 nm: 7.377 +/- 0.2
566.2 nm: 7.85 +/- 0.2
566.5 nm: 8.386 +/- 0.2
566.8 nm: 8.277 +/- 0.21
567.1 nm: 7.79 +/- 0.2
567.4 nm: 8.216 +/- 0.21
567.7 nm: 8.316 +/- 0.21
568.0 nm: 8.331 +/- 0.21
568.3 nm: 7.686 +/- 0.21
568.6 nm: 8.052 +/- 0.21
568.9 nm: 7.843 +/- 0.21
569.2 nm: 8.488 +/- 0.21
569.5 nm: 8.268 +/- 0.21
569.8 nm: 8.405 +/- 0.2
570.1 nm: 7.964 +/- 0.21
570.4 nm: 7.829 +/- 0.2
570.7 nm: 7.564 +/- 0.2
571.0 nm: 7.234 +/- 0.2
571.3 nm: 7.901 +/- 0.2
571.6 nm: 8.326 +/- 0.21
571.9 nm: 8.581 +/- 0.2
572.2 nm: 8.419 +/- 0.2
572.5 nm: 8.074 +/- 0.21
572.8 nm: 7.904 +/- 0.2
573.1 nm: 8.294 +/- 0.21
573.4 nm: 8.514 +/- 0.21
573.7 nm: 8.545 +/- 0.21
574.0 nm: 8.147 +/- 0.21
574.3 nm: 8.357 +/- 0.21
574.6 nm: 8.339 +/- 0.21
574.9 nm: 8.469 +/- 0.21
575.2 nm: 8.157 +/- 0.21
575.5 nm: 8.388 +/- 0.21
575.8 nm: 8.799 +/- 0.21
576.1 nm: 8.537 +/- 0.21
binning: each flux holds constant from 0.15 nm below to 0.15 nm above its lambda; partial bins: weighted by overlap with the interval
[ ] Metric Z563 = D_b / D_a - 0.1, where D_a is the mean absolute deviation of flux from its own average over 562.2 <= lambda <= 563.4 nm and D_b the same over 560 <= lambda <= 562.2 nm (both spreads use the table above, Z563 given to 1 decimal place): 1.1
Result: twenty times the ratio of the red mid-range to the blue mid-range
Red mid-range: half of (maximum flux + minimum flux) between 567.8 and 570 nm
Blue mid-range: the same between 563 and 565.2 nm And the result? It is 19.3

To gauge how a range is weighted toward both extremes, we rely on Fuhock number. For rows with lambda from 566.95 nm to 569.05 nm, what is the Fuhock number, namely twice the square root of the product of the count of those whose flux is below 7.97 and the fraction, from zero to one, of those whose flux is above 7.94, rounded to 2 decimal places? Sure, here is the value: 2.62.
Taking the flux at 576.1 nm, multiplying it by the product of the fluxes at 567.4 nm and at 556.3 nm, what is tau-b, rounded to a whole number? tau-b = 514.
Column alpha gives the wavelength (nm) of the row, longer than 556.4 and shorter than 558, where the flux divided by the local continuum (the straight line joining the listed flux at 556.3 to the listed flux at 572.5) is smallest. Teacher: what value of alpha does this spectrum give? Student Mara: 556.6 nm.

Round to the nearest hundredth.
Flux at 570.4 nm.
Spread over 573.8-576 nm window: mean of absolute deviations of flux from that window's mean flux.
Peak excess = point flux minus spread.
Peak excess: 7.68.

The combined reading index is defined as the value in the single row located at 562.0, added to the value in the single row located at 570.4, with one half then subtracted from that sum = 15.3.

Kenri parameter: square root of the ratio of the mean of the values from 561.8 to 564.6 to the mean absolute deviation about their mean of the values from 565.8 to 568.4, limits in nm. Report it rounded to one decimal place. 5.1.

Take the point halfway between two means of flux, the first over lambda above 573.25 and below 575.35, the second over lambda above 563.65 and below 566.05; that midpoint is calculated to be 8.25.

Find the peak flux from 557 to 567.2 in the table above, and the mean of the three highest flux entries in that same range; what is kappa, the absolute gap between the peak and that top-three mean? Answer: 0.23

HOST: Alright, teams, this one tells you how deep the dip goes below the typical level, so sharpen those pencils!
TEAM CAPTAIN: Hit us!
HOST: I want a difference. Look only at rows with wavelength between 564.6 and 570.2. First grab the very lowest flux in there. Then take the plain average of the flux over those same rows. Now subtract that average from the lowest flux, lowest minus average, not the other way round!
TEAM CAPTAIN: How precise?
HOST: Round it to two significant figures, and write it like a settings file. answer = -0.72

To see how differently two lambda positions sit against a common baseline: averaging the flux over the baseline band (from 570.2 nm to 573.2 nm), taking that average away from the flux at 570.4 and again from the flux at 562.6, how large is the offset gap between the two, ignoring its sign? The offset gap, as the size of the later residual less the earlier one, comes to 0.4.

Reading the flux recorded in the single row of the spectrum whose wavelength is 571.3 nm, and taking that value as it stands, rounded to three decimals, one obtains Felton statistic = 7.901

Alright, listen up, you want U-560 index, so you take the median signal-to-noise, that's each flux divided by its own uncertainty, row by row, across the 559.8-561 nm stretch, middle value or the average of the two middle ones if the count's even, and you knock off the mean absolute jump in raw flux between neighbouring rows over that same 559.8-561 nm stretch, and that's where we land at 36.8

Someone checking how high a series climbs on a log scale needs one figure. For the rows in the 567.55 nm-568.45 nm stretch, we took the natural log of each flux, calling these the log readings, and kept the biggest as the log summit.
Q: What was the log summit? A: 2.12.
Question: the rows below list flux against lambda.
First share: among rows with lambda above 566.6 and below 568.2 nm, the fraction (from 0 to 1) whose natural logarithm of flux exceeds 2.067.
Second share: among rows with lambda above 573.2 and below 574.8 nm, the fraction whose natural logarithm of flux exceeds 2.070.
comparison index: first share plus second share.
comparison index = 1.8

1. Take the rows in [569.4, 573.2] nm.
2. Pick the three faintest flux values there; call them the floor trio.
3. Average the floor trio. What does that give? 7.54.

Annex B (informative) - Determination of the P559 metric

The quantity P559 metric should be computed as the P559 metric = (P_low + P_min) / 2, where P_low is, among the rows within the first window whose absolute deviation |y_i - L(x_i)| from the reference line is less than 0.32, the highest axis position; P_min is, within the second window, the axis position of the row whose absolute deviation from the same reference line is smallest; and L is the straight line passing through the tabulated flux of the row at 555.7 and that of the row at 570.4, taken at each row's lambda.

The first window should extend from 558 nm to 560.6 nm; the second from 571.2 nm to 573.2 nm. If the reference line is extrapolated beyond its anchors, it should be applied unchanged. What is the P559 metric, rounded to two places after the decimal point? 565.90 nm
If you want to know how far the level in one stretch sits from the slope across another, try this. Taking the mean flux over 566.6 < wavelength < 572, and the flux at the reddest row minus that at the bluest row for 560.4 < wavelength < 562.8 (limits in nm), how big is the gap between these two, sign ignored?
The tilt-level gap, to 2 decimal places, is 8.35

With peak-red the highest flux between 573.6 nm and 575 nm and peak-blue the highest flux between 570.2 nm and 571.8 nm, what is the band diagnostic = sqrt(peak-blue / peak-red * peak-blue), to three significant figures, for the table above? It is 2.85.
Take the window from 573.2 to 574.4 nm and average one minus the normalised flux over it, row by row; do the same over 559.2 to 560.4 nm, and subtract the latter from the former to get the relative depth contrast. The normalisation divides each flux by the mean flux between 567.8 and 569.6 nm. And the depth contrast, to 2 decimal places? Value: -0.12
